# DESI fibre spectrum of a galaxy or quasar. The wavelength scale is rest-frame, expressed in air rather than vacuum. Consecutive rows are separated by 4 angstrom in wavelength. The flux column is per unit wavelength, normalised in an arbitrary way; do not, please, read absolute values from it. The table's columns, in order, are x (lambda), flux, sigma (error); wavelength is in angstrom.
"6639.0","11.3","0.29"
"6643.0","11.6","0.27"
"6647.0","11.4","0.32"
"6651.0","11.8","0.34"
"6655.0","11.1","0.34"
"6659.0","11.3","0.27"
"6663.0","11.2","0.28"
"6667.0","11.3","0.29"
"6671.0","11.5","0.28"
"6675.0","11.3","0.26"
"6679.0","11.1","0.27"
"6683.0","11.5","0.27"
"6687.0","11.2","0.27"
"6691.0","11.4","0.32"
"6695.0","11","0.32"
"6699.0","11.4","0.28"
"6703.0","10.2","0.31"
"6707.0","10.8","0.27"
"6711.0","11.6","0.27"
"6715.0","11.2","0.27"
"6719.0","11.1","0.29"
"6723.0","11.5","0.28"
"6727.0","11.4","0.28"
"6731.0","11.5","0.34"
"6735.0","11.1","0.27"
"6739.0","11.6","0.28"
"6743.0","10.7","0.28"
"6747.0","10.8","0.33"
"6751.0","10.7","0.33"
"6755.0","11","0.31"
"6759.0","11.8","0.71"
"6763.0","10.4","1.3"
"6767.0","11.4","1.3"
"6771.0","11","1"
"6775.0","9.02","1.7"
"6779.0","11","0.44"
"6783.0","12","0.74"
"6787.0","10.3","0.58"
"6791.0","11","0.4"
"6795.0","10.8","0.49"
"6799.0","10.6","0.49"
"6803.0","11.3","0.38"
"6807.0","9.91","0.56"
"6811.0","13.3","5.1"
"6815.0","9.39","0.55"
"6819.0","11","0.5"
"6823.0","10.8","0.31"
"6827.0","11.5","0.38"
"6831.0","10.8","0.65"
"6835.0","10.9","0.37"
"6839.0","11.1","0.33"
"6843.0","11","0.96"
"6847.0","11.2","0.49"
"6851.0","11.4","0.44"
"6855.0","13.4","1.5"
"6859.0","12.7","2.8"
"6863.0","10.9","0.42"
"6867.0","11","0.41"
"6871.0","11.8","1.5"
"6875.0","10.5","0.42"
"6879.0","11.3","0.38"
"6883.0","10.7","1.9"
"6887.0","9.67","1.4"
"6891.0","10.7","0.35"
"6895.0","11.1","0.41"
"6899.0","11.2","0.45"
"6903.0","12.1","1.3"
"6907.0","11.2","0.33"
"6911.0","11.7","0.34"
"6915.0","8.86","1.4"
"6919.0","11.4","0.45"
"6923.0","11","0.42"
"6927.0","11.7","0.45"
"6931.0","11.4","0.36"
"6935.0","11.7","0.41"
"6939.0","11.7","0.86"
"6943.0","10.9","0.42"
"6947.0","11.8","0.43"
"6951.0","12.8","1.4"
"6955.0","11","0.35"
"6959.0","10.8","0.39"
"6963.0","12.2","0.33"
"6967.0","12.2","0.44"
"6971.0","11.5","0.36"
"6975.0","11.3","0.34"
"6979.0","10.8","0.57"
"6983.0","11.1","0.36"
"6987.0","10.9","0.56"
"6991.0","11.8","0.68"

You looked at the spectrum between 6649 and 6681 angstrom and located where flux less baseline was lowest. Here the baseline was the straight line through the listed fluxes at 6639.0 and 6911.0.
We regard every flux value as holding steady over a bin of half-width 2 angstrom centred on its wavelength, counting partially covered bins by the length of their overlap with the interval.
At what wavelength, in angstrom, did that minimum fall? 6679.0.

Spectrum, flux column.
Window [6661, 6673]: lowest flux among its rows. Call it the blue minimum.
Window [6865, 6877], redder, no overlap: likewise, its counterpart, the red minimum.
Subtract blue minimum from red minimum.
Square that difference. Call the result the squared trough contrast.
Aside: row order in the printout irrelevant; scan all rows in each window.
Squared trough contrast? 0.49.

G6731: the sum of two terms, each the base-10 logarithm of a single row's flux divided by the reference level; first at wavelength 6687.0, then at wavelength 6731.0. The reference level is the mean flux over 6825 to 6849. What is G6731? 0.02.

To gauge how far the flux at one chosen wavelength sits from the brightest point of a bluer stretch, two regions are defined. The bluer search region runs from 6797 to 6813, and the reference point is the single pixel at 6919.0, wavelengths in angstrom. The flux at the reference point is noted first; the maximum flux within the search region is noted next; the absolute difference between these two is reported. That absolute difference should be 1.90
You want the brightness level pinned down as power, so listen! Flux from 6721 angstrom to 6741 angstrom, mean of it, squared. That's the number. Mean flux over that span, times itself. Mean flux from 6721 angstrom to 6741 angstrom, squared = 130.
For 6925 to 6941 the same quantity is 135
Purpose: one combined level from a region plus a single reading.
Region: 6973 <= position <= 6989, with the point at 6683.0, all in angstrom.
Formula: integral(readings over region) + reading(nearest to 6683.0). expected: 188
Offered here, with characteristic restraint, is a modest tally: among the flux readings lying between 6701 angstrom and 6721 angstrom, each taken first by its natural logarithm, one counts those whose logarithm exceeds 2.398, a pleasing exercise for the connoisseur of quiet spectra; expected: 3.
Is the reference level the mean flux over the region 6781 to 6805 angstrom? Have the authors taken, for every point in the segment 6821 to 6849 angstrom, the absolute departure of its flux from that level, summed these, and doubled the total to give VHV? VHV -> 2.6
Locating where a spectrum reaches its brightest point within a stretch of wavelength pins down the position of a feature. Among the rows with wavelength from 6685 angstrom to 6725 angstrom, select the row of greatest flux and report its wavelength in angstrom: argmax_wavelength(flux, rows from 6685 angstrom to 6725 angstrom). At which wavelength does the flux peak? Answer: 6711.0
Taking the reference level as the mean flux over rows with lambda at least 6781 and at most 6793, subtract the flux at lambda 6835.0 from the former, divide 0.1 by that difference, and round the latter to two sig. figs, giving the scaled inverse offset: 0.50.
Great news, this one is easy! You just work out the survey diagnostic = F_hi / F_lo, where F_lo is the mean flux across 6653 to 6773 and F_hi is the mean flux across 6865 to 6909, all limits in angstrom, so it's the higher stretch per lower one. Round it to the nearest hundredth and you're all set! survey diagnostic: 0.99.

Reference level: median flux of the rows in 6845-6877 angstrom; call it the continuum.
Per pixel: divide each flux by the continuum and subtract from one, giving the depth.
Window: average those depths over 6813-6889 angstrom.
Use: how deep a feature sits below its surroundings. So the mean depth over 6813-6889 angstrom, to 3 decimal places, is 0.017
